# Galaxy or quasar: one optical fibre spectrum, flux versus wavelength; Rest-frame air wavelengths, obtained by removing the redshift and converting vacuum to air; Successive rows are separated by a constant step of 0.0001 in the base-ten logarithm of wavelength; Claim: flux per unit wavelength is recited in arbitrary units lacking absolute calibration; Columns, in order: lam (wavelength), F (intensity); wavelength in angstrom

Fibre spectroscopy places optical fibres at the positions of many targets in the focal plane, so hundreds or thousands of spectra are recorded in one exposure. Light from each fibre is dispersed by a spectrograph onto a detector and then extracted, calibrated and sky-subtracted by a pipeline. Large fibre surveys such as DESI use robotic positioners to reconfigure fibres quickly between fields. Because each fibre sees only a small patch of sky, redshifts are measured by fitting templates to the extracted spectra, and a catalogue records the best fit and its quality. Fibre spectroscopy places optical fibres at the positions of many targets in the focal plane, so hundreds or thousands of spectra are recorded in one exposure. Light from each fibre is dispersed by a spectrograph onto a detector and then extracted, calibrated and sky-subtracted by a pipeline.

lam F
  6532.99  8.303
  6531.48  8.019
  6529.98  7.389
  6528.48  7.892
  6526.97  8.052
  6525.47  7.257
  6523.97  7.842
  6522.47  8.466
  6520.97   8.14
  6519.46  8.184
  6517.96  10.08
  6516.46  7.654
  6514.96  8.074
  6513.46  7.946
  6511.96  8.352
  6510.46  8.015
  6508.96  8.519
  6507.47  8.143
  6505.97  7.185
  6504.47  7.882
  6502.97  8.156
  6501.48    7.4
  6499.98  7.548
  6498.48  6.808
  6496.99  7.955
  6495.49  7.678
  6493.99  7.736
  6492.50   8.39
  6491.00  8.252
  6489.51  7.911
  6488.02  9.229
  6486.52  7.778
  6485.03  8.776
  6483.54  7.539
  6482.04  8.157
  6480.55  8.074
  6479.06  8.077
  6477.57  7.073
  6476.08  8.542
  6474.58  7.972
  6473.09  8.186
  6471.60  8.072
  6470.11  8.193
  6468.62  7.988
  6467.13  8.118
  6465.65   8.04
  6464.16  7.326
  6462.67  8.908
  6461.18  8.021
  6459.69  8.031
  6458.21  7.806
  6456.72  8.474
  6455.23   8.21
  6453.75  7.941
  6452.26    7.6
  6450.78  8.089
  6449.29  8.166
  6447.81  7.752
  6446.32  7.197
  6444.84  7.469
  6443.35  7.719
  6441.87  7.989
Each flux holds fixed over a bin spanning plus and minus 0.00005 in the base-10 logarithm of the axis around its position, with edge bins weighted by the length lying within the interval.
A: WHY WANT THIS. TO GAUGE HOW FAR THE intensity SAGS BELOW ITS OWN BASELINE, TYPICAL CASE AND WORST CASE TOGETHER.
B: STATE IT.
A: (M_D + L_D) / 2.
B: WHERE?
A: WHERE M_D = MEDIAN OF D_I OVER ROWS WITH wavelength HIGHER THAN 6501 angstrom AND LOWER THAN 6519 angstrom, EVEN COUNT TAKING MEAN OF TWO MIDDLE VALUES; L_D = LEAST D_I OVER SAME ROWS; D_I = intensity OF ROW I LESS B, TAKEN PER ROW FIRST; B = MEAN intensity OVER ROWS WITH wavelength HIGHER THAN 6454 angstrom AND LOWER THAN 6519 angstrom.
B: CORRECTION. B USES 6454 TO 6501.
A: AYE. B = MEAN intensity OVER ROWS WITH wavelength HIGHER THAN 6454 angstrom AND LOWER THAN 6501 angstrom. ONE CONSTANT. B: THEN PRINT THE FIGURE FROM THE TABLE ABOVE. -0.41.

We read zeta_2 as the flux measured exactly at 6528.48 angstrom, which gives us 7.892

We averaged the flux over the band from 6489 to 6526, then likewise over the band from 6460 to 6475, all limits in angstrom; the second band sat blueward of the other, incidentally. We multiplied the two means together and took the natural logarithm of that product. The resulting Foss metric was 4.17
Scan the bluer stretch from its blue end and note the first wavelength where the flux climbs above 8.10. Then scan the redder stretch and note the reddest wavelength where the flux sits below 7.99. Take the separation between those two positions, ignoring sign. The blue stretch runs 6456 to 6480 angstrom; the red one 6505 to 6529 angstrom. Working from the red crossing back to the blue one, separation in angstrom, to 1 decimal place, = 71.8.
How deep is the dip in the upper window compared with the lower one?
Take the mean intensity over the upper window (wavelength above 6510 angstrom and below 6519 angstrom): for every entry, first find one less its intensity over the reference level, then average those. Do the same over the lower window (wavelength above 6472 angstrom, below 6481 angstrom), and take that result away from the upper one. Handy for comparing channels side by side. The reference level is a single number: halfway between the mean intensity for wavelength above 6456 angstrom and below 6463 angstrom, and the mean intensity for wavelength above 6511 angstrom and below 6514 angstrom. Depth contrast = -0.045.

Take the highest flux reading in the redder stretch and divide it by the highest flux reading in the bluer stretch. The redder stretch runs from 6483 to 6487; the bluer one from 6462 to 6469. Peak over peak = 0.985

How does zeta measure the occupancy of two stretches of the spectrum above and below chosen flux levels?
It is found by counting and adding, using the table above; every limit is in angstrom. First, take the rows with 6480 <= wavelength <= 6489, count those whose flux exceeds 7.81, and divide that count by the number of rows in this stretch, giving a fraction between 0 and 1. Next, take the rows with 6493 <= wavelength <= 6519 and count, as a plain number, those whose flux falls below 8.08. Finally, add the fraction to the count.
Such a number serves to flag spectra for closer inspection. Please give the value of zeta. 13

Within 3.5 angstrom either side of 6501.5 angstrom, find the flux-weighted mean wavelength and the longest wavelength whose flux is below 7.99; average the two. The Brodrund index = 6503.0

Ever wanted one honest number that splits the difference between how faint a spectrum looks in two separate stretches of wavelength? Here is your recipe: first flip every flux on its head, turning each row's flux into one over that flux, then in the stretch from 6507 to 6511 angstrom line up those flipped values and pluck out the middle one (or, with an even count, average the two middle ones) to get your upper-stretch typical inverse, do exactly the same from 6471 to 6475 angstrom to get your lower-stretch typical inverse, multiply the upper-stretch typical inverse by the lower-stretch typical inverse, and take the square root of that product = 0.123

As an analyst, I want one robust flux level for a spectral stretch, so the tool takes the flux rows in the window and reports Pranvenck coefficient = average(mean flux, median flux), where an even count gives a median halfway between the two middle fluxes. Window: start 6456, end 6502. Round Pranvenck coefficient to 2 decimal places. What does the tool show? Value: 8.02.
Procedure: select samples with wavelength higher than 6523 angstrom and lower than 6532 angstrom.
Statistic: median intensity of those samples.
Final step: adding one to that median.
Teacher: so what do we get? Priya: 8.87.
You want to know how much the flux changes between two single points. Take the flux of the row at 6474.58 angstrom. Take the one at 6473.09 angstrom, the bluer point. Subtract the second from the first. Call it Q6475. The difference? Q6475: -0.21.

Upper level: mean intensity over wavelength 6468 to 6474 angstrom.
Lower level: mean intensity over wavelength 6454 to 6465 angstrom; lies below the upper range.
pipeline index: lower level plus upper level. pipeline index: 16.2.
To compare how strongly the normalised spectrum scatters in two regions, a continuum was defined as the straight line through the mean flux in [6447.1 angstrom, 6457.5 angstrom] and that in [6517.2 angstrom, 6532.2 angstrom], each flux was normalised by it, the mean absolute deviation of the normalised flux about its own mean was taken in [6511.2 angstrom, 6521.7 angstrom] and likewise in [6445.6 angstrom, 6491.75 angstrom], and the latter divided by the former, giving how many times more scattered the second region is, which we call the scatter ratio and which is 0.61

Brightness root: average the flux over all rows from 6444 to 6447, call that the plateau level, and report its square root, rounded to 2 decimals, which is 2.71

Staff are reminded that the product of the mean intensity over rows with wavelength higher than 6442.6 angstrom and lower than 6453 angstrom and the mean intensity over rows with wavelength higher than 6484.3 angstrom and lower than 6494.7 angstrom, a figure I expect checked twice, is 64.0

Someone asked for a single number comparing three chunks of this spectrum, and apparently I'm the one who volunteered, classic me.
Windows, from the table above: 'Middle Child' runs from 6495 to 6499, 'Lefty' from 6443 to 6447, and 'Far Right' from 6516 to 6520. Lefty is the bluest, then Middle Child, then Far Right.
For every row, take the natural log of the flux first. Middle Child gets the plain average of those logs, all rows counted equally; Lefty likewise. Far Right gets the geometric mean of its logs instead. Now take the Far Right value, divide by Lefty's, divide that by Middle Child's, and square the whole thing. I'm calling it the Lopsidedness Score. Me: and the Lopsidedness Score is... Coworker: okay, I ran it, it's 0.28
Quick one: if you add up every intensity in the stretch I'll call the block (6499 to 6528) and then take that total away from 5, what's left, -148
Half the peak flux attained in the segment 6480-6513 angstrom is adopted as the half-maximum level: 4.61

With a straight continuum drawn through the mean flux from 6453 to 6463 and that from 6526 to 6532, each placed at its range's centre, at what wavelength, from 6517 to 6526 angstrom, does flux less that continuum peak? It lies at 6517.96 angstrom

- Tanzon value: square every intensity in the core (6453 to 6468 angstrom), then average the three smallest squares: 59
